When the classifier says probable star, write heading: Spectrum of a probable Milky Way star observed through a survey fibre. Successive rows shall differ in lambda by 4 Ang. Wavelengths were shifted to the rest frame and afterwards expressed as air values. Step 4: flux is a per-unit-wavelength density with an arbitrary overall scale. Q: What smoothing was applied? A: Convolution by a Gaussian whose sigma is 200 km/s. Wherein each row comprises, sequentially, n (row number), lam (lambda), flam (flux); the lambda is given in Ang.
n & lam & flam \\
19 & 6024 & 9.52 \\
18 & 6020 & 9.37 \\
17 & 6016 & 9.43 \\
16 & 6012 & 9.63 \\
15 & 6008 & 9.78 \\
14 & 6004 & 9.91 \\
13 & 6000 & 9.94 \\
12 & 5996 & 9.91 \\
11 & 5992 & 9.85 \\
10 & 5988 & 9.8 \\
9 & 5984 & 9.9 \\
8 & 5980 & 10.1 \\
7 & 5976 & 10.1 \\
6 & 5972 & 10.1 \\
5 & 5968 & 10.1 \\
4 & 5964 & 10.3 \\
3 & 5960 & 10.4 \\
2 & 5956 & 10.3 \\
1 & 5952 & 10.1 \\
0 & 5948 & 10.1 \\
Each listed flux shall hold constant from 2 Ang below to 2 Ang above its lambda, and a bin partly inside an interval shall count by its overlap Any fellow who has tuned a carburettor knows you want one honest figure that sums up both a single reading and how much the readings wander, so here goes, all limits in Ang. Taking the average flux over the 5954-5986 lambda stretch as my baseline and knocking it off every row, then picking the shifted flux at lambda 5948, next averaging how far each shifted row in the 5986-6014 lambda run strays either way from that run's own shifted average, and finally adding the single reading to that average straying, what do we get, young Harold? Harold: 0.02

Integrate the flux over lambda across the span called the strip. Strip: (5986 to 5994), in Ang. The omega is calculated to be 78.6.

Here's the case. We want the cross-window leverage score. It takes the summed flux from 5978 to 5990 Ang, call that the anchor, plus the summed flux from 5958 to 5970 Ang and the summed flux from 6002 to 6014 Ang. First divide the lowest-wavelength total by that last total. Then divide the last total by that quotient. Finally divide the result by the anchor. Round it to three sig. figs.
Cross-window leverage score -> 0.937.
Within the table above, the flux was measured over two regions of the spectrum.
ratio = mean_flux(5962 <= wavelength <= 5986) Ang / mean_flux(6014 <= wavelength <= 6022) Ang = 1.07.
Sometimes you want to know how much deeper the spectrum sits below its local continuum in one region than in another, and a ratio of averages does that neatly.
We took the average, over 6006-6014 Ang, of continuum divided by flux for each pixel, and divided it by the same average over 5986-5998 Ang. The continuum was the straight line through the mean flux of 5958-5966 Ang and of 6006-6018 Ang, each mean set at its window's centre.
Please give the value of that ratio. 0.99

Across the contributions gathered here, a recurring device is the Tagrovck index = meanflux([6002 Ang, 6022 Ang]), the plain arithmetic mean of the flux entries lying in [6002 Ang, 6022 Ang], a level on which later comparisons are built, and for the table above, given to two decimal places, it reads 9.62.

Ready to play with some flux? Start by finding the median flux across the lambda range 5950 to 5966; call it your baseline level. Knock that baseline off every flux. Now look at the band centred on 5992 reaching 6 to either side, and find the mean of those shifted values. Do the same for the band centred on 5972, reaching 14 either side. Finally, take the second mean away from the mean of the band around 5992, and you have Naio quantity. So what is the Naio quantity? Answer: -0.29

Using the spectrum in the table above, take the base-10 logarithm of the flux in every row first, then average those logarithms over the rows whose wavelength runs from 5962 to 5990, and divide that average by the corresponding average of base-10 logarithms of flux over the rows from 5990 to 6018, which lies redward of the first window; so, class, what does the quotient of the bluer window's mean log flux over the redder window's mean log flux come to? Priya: 1.01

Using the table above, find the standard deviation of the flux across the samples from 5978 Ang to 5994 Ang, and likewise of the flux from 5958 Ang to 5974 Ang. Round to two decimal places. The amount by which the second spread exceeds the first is 0.02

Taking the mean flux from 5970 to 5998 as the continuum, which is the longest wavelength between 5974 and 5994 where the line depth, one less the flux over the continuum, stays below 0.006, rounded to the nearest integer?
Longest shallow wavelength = 5980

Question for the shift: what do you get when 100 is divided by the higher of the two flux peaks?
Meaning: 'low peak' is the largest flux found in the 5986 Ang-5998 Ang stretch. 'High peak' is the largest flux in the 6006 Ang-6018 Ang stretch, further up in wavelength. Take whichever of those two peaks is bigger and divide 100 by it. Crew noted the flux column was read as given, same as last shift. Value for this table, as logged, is 10.09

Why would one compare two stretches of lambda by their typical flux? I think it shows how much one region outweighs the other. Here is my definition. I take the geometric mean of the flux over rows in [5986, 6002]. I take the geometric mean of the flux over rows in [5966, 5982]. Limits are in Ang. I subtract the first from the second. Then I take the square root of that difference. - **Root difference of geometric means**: 0.47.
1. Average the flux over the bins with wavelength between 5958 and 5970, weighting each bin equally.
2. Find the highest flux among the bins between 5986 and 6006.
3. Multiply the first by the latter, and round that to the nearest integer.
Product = 102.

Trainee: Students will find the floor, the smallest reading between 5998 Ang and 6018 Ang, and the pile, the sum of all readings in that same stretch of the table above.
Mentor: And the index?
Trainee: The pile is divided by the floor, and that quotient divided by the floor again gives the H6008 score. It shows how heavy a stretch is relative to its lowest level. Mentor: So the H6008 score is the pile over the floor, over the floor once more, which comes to 0.55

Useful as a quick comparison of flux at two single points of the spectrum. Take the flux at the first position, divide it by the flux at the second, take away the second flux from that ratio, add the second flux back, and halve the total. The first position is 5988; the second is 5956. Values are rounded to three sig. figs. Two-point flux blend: 0.476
